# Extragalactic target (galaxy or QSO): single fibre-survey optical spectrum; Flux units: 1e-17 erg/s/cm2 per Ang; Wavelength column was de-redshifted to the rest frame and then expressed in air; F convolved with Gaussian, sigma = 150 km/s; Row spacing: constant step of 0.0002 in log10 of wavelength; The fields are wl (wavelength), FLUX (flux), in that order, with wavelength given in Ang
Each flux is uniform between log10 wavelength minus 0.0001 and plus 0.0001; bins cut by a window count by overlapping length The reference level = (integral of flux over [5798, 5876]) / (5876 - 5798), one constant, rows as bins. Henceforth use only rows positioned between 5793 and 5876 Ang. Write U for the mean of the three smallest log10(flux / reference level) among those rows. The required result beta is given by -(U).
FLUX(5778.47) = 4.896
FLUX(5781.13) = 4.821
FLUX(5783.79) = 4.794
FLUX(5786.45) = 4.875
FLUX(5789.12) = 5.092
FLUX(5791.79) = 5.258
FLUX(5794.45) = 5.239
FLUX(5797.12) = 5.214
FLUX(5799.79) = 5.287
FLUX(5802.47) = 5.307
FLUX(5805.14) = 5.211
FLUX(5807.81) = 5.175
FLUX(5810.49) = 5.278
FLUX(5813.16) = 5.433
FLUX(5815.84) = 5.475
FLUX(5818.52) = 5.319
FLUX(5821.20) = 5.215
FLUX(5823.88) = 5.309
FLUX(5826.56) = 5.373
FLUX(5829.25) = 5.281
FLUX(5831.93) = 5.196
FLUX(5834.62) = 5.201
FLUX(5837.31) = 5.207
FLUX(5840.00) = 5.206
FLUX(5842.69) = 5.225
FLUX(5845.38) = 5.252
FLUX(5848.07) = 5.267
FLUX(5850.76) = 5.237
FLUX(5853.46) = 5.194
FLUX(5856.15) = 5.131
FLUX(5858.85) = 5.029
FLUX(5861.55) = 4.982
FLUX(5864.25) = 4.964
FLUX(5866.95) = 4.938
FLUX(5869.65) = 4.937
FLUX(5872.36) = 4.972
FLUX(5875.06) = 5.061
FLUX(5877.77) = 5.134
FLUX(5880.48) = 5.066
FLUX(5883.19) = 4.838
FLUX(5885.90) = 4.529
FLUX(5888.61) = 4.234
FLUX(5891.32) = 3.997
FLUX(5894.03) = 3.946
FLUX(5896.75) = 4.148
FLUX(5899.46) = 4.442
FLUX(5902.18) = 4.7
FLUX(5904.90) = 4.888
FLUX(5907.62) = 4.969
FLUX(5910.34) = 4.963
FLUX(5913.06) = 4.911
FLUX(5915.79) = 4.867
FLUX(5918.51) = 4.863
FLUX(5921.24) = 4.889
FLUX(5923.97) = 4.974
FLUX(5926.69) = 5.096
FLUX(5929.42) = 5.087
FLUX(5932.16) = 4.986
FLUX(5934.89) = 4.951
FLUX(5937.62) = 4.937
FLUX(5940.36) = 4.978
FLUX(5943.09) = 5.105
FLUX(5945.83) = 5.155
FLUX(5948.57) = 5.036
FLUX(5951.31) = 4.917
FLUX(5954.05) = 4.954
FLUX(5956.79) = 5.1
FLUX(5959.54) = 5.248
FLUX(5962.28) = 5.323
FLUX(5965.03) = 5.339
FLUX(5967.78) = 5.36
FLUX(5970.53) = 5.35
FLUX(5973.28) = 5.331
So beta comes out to 0.021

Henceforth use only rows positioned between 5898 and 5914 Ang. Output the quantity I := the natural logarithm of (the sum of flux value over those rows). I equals 3.4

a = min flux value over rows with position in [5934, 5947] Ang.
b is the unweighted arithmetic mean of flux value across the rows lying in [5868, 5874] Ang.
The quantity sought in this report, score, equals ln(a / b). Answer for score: 0.00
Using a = 4.937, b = 4.95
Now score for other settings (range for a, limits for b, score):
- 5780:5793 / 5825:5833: -0.10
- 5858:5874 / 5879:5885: 0.00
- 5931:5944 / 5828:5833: -0.06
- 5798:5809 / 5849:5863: 0.01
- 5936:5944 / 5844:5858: -0.06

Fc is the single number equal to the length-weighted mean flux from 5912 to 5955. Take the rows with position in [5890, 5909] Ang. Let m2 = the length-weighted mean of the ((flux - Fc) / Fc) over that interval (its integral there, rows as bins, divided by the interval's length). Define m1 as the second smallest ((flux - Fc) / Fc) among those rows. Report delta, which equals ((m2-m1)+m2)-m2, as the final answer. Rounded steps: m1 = -0.198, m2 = -0.108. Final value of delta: 0.09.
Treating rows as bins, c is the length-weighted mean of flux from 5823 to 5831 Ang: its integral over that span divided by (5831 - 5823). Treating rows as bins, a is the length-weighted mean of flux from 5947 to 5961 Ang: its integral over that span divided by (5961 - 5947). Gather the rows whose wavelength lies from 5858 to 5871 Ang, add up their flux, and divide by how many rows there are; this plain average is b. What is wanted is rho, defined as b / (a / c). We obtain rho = 5.23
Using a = 5.05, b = 5.0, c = 5.3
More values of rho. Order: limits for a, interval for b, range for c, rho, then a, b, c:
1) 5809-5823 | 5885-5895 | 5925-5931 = 3.97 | 5.34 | 4.2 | 5.1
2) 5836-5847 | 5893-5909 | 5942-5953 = 4.36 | 5.22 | 4.5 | 5.0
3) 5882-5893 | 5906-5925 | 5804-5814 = 5.92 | 4.38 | 4.9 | 5.3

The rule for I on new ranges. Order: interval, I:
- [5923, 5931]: 2.7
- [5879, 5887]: 2.7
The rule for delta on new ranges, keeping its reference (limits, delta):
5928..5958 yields 0.02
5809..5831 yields 0.01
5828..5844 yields 0.00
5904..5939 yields 0.02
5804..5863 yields 0.04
